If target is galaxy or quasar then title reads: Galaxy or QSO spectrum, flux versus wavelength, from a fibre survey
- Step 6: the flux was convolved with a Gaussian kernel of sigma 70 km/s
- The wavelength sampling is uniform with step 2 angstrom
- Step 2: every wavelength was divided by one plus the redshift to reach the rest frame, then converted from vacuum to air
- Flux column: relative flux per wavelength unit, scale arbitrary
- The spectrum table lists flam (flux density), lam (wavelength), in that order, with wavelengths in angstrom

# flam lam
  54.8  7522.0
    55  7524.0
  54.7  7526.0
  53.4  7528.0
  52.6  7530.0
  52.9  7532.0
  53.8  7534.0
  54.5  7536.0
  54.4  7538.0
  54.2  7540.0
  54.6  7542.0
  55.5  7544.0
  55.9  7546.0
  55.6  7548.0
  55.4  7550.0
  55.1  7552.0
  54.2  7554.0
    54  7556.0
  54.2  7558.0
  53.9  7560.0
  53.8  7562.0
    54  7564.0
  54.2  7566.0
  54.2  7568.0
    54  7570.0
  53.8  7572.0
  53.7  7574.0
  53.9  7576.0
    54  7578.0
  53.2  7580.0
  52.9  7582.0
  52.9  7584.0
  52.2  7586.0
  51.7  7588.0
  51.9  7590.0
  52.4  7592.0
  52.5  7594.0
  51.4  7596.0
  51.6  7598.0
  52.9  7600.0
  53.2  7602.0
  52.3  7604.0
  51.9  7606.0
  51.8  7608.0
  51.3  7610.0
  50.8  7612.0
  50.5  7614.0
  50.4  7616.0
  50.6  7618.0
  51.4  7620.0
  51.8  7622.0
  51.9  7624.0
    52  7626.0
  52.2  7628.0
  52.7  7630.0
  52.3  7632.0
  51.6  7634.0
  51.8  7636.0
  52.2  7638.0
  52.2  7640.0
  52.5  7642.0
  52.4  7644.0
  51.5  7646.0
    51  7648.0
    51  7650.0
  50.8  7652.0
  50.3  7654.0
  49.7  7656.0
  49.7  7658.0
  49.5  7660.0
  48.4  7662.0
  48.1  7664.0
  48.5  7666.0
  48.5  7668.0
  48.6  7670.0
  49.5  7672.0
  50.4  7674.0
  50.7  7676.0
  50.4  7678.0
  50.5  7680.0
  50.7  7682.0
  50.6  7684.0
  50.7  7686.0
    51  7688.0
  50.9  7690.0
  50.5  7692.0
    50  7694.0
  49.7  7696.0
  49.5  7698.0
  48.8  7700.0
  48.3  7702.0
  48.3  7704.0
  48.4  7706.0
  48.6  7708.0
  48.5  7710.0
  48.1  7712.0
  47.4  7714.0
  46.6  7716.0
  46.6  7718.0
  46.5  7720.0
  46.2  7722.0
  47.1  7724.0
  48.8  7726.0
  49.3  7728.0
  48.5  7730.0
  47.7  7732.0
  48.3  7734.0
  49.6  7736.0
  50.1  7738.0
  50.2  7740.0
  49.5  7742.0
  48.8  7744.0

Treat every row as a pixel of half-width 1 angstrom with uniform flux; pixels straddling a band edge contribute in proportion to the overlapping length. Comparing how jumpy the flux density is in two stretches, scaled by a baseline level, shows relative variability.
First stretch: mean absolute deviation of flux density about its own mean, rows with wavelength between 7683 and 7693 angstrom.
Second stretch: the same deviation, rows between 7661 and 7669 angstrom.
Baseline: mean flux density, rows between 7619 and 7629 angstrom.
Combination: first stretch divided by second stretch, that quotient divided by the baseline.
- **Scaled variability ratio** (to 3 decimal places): 0.024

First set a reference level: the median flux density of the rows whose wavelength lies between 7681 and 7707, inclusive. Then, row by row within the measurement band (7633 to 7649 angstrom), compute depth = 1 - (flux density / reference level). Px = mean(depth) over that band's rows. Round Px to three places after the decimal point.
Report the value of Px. -0.038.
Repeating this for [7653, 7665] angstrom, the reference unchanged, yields 0.014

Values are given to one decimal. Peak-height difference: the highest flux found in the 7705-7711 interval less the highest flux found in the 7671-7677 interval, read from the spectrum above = -2.1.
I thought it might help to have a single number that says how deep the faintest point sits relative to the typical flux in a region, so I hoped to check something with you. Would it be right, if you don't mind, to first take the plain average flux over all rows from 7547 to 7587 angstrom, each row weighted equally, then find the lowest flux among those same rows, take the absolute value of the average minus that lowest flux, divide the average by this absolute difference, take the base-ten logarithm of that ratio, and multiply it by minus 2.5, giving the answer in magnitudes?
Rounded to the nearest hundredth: -3.72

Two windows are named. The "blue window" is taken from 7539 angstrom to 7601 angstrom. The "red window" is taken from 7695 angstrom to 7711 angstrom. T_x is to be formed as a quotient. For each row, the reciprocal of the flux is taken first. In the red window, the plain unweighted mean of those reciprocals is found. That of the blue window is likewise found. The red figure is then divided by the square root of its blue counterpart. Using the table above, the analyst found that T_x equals 0.150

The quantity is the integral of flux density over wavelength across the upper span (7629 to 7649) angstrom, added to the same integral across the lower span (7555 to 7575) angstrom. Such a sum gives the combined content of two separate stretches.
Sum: 2120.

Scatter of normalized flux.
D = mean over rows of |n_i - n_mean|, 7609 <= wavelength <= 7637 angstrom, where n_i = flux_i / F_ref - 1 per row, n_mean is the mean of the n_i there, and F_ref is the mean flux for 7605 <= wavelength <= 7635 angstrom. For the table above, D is 0.011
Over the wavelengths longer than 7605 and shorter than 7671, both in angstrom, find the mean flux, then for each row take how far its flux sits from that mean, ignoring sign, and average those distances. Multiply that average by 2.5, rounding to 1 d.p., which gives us 2.8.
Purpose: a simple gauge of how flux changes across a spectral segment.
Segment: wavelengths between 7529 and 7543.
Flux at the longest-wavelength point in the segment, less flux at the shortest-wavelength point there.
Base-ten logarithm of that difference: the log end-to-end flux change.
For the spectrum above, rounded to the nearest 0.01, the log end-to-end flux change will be 0.30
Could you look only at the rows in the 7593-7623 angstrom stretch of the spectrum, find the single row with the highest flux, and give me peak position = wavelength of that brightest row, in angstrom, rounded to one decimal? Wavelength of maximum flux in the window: 7602.0 angstrom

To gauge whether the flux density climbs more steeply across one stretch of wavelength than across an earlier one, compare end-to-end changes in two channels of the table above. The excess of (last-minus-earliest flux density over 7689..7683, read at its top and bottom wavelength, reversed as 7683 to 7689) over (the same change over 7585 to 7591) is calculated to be 0.7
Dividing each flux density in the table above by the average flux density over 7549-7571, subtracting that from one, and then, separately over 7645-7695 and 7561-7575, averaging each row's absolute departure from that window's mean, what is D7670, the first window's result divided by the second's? 4.9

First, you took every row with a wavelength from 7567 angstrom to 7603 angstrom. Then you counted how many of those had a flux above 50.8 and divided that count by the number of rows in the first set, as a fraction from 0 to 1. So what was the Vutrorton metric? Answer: 1.00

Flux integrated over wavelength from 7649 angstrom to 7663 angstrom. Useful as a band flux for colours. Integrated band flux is 699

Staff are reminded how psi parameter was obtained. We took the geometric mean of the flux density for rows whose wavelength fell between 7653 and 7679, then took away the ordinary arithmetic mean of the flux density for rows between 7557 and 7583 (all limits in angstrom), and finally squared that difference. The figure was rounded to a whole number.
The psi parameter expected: 20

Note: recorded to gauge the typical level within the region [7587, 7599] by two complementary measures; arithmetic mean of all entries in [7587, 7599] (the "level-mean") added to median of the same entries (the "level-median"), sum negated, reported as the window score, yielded -103.7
